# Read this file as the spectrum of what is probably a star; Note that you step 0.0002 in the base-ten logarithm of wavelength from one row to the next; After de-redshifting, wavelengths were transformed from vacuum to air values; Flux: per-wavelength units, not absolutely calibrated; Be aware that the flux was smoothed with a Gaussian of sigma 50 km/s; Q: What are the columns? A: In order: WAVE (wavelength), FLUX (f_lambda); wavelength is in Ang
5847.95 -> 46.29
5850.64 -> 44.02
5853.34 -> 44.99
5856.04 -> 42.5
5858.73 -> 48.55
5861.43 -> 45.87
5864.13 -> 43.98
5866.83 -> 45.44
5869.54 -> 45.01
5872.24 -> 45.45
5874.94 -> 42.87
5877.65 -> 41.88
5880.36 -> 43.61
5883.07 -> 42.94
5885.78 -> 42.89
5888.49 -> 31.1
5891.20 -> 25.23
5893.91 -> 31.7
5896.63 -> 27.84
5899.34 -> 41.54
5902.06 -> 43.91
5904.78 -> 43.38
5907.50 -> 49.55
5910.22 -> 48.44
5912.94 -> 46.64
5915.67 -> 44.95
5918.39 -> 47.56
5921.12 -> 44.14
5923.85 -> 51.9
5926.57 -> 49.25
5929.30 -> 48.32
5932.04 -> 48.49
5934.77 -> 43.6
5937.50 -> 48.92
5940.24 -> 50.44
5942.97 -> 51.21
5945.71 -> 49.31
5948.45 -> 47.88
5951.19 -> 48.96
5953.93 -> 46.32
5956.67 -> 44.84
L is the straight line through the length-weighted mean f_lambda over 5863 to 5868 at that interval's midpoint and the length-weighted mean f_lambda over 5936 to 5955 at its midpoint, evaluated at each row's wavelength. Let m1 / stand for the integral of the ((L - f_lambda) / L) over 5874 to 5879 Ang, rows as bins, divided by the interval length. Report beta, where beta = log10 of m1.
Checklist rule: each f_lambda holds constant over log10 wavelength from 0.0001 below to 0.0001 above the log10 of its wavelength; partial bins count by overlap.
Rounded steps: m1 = 0.066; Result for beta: -1.18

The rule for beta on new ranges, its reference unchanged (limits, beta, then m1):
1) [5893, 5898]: -0.44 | 0.360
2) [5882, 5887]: -1.21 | 0.062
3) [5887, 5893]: -0.43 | 0.376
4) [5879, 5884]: -1.30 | 0.050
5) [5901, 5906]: -1.18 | 0.067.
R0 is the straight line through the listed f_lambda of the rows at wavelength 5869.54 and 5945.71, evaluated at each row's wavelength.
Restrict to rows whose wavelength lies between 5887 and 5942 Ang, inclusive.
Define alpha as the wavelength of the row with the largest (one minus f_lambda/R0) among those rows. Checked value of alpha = 5891.20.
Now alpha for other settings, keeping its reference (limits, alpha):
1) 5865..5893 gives 5891.20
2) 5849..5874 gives 5856.04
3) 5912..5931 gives 5921.12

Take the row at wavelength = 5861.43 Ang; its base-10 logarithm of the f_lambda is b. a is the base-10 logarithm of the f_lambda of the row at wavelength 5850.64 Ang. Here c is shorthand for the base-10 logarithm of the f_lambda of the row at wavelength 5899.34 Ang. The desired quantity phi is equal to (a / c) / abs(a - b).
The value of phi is 57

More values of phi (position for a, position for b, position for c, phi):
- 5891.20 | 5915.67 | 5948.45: 3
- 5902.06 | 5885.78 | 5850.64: 98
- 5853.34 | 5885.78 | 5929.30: 47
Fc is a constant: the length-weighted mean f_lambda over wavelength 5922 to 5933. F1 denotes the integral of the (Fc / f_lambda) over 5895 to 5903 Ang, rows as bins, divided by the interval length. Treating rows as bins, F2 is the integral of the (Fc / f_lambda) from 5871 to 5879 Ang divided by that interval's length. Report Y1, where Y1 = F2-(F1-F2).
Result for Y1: 0.90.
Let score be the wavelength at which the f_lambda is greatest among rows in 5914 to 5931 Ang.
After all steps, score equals 5923.85 Ang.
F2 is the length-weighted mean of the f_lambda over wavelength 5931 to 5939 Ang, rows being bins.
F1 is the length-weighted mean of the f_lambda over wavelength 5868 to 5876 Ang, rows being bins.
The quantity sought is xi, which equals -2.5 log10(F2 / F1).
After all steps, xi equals -0.06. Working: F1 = 44.5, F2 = 47.0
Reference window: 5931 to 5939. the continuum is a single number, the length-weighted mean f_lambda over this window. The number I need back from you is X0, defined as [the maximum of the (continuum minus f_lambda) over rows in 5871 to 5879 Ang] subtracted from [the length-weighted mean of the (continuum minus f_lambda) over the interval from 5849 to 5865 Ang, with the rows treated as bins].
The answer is -3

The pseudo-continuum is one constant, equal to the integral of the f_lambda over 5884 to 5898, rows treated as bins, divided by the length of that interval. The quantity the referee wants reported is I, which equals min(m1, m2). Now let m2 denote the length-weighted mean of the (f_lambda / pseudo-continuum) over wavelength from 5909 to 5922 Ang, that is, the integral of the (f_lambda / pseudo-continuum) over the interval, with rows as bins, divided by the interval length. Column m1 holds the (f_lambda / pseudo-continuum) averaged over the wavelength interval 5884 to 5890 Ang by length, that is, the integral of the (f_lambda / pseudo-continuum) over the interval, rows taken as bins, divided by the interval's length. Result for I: 1.16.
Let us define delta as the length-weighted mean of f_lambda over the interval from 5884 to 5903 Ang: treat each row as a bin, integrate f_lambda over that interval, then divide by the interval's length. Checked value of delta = 34.9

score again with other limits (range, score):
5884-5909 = 5907.50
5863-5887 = 5872.24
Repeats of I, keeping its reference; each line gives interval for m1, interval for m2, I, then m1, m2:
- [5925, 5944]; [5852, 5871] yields 1.41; 1.51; 1.41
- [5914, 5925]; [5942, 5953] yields 1.46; 1.46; 1.53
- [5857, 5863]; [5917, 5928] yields 1.46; 1.46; 1.50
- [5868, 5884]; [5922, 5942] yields 1.36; 1.36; 1.51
